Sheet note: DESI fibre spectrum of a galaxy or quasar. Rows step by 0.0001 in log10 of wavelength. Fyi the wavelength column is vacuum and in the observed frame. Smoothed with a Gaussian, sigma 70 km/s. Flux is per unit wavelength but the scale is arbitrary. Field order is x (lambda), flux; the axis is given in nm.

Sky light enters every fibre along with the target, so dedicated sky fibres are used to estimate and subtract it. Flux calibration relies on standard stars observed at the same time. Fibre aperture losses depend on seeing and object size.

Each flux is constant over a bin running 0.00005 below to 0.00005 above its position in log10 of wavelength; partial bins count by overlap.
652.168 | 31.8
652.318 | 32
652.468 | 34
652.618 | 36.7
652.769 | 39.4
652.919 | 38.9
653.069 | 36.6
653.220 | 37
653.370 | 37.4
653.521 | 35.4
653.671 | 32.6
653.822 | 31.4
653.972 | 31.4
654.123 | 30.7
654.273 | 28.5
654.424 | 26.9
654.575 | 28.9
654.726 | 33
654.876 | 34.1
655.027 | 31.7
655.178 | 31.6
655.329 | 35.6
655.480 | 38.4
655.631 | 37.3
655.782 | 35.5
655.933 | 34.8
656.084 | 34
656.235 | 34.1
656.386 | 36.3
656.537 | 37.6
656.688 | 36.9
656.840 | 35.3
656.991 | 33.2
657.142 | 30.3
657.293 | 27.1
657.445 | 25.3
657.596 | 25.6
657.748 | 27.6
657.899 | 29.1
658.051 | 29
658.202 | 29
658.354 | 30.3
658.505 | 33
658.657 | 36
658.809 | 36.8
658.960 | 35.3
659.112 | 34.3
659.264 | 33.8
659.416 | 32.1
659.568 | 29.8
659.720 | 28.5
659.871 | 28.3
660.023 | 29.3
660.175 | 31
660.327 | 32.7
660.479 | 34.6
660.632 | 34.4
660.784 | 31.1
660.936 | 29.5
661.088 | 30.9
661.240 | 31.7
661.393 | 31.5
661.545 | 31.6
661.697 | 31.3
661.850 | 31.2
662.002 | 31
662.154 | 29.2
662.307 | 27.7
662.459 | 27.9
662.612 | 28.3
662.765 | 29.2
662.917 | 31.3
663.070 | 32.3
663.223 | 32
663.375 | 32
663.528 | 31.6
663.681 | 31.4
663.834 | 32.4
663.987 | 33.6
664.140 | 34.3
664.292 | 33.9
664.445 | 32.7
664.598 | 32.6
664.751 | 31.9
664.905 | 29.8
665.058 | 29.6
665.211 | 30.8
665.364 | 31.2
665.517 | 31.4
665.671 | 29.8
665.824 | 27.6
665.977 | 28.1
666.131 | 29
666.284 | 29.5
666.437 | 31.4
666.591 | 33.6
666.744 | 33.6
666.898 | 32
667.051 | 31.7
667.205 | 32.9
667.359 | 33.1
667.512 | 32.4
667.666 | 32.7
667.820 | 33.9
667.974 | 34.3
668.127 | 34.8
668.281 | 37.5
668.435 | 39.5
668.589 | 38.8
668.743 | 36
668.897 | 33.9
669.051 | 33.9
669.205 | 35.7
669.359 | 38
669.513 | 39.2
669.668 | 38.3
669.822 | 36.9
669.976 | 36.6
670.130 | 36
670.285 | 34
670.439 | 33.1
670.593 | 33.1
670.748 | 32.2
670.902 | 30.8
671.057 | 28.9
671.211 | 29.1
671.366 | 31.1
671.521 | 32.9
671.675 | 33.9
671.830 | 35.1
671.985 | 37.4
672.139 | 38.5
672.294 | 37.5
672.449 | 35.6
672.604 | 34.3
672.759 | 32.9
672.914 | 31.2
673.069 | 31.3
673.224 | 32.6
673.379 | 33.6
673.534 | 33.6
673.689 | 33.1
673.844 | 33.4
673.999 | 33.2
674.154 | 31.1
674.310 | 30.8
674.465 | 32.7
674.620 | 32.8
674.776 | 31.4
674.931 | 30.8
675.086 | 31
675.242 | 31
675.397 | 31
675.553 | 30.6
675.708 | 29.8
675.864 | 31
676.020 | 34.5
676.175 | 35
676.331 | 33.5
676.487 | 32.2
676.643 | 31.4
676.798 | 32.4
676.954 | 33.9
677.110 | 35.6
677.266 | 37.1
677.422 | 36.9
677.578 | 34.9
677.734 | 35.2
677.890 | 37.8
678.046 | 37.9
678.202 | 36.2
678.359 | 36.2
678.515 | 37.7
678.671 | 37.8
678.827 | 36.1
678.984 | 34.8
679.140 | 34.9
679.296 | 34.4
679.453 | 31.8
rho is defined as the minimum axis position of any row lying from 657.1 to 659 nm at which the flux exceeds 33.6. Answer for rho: 658.657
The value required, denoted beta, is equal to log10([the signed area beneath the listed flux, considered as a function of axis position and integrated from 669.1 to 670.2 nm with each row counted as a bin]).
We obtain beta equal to 1.61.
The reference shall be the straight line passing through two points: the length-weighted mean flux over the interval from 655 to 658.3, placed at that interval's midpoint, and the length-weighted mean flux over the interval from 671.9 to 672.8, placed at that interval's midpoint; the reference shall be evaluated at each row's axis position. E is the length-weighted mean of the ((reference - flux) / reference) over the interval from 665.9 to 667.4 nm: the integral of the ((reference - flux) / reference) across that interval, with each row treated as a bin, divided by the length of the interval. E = 0.10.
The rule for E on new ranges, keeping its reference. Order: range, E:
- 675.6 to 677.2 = 0.11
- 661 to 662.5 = 0.10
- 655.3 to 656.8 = -0.11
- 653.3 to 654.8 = 0.01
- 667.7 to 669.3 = -0.01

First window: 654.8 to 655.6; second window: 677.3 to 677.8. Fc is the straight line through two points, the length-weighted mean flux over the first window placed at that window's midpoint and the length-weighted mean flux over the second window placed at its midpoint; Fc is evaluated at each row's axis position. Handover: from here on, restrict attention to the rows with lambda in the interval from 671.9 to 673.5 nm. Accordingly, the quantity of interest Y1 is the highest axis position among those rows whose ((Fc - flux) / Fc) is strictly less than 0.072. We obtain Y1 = 673.379 nm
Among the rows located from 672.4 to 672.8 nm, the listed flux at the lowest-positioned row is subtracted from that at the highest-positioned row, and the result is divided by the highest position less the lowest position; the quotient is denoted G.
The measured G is -8.7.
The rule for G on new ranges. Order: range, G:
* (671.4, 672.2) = 9.1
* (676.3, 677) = 0.6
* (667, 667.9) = 2.9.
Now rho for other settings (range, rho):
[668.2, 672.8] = 668.281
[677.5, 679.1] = 677.578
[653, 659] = 653.069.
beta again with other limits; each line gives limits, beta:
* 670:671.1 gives 1.56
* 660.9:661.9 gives 1.49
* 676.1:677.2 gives 1.57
